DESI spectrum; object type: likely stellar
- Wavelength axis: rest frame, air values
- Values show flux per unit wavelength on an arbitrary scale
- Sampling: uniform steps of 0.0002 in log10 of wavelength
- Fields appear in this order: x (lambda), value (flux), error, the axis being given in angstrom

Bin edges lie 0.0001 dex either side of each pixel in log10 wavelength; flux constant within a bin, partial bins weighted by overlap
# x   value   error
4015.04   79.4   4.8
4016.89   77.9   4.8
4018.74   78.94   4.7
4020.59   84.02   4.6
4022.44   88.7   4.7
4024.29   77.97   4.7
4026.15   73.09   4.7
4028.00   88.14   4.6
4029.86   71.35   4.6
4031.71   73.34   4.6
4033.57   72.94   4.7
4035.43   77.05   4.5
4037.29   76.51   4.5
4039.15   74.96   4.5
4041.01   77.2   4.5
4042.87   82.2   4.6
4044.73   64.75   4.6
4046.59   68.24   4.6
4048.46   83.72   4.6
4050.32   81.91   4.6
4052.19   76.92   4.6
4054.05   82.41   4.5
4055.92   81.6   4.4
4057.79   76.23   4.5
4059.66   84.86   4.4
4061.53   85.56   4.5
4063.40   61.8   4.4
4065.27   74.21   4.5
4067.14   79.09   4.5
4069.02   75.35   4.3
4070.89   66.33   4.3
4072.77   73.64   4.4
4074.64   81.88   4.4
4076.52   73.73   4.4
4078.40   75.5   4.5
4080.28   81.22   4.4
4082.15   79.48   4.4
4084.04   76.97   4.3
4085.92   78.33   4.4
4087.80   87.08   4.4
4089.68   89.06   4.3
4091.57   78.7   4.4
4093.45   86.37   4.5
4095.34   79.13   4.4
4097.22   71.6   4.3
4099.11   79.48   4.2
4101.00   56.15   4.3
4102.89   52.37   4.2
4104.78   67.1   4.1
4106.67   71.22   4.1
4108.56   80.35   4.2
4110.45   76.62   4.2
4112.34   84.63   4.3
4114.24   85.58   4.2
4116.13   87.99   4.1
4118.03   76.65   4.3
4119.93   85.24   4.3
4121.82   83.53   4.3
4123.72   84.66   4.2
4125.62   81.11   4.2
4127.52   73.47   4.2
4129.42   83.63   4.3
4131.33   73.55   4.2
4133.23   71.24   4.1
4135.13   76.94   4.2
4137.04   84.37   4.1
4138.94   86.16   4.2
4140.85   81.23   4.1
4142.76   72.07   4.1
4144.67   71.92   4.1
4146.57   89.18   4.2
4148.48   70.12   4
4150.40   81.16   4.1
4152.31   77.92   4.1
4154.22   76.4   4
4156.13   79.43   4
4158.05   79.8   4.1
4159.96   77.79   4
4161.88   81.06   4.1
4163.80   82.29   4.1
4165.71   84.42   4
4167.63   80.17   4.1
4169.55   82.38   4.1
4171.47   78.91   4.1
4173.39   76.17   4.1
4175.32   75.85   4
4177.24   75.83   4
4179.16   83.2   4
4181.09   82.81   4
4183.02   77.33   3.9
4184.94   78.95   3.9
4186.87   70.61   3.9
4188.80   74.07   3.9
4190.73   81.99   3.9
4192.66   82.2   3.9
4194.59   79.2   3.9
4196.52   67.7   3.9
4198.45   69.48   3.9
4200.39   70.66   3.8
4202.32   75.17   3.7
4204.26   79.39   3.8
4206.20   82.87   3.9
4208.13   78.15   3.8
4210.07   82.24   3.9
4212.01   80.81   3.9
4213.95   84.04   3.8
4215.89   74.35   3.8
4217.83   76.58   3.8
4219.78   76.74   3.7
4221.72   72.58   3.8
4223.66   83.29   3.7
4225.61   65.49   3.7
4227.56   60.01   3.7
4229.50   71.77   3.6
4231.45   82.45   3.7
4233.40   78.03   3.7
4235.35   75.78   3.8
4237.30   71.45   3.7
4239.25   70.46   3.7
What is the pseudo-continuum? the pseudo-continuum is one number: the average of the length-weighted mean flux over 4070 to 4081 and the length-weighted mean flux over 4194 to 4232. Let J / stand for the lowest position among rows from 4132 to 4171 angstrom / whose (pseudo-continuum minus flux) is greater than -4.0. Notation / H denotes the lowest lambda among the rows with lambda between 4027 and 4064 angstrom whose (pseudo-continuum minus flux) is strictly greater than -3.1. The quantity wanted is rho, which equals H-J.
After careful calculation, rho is -103.4 angstrom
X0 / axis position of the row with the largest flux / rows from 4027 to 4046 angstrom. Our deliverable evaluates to 4028.00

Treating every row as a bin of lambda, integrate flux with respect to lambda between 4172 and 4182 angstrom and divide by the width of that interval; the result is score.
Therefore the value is 78.7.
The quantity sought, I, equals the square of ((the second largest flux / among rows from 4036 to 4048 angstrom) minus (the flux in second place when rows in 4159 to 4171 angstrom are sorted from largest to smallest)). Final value 26.8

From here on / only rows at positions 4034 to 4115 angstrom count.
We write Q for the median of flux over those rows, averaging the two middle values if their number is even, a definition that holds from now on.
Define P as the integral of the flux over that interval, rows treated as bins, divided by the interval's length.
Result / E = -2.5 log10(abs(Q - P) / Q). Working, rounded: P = 76.6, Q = 77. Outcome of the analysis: 5.3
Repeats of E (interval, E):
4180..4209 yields 4.3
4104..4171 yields 4.9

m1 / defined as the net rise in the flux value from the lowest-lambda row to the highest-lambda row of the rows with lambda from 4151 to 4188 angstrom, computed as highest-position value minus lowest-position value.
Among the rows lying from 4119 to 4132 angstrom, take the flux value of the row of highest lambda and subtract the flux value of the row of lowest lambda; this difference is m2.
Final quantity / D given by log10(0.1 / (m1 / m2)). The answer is -0.80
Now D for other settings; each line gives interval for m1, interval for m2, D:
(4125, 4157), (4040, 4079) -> -0.99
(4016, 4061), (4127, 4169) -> -1.02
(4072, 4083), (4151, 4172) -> -1.77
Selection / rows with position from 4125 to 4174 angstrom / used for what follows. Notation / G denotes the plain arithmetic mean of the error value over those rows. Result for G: 4.11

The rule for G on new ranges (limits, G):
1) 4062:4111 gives 4.34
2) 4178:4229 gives 3.84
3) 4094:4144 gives 4.21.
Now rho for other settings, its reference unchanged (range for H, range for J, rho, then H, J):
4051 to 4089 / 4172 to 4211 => -121.2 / 4052.19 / 4173.39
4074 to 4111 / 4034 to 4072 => 41.1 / 4076.52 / 4035.43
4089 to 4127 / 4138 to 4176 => -45.5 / 4097.22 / 4142.76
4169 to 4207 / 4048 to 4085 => 121.2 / 4173.39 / 4052.19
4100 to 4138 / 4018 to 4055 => 82.3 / 4101.00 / 4018.74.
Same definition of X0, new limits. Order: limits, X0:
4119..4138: 4119.93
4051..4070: 4061.53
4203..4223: 4213.95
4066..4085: 4074.64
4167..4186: 4179.16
